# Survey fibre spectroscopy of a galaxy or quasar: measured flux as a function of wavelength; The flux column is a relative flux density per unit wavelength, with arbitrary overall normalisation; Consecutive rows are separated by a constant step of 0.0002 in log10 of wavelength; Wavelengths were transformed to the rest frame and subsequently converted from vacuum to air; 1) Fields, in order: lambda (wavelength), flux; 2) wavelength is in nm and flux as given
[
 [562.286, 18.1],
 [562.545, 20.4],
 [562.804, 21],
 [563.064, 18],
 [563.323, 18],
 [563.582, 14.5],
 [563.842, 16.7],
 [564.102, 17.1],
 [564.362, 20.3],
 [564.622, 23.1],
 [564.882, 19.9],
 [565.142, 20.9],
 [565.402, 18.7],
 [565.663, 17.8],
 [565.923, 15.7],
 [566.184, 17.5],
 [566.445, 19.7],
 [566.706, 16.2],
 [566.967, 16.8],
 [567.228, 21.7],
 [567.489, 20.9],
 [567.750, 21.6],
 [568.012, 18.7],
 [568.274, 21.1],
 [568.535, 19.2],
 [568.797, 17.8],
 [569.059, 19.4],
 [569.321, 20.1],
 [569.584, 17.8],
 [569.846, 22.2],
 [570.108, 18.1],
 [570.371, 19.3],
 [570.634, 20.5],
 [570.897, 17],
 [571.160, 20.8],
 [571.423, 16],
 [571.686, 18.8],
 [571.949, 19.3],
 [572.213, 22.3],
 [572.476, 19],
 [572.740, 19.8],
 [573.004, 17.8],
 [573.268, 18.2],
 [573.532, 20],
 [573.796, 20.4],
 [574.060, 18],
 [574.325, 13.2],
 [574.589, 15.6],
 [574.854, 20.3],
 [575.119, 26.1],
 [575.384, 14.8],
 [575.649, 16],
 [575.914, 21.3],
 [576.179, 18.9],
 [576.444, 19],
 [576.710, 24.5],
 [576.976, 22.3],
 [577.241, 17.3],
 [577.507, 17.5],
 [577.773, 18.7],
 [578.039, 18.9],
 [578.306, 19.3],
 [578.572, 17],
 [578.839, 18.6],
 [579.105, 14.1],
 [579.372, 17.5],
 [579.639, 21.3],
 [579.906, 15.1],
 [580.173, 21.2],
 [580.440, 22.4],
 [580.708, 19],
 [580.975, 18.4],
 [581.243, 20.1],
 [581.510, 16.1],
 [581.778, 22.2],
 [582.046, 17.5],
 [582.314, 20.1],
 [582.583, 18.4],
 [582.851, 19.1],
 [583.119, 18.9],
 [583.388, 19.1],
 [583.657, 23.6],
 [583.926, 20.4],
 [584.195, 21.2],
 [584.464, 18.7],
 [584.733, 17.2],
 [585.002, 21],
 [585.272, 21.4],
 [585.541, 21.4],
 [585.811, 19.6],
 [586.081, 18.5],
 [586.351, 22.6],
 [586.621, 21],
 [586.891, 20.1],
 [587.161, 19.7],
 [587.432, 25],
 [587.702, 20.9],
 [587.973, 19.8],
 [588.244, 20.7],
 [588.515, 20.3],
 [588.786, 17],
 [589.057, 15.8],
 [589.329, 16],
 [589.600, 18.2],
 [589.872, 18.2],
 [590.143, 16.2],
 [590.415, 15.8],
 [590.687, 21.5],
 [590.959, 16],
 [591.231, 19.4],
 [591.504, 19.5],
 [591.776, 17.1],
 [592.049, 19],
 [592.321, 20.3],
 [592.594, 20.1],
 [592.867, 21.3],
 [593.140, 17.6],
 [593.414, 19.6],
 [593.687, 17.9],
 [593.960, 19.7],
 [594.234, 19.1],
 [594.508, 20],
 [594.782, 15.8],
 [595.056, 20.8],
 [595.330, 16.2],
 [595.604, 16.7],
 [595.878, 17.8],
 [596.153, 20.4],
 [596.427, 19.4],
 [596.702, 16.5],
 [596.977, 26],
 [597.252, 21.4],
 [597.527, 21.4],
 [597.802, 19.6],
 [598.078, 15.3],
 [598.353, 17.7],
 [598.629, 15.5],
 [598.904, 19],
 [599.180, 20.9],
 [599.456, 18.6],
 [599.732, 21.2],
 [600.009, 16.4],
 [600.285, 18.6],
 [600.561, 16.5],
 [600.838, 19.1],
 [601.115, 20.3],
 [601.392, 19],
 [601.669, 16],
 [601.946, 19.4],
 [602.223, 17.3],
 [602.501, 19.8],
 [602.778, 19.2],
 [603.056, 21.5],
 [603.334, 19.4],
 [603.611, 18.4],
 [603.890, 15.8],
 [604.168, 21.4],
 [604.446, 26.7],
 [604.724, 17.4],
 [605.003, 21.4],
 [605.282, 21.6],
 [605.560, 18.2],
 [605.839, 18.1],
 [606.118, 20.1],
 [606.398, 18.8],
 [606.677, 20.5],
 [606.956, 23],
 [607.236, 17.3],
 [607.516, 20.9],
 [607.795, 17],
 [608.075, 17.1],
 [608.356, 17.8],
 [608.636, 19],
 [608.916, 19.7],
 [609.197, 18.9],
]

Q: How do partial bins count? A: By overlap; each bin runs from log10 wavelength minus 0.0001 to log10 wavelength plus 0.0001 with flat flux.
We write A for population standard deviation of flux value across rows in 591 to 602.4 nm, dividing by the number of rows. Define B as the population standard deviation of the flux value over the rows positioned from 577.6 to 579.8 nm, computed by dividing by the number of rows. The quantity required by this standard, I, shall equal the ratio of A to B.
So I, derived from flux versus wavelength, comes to 1.06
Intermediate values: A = 2.1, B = 1.95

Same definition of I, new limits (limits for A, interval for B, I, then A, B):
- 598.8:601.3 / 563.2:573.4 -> 0.82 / 1.6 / 1.97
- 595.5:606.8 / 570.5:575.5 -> 0.86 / 2.4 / 2.82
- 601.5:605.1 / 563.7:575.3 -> 1.21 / 2.8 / 2.29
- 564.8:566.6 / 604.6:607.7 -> 0.89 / 1.6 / 1.82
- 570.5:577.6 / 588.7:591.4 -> 1.55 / 2.8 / 1.81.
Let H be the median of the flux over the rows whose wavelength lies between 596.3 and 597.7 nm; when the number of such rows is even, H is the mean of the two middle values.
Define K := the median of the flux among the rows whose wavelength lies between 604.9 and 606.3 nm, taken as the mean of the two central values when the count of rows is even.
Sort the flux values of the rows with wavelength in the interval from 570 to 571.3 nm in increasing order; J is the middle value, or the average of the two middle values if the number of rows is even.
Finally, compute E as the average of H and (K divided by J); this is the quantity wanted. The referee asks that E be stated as 11.2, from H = 21.4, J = 19.3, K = 20.1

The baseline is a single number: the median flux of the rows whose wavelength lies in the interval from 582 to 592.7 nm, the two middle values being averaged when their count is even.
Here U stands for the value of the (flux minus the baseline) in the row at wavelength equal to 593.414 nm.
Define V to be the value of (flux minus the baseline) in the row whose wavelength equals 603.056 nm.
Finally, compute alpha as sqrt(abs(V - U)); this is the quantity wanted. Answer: 1.4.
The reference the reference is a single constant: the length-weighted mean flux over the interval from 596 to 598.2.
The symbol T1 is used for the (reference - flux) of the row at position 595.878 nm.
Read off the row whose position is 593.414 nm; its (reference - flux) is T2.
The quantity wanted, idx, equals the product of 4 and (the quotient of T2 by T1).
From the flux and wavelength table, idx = 0.7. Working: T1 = 2.2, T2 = 0.4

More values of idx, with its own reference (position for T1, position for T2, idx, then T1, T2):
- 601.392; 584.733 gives 11.1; 1.0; 2.8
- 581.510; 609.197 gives 1.1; 3.9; 1.1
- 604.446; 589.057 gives -2.5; -6.7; 4.2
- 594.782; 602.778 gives 0.8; 4.2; 0.8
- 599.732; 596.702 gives -11.8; -1.2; 3.5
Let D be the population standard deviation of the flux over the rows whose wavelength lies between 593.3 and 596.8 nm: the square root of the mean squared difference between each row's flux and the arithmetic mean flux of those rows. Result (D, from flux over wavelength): 1.66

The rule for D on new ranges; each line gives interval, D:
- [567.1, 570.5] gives 1.48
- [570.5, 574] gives 1.63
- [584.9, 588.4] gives 1.54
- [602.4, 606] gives 2.61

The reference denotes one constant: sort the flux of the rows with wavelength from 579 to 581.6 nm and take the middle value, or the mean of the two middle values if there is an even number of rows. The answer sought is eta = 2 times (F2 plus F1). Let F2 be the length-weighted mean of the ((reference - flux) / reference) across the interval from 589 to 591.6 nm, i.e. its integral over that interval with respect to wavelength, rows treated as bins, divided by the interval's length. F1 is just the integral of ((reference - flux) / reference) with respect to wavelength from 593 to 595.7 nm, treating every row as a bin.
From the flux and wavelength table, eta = 0.20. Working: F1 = 0.05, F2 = 0.054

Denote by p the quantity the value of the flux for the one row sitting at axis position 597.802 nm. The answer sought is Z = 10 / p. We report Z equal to 0.51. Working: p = 19.6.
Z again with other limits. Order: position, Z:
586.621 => 0.48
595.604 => 0.60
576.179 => 0.53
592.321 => 0.49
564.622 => 0.43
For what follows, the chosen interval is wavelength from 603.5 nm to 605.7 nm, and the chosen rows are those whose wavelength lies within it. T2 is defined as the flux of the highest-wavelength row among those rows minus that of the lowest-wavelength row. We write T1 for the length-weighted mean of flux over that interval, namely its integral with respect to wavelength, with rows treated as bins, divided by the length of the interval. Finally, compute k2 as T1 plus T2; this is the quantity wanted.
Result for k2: 19.9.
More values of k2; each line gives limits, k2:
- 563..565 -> 20.4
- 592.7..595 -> 13.5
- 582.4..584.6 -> 20.2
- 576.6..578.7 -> 11.9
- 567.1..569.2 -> 17.8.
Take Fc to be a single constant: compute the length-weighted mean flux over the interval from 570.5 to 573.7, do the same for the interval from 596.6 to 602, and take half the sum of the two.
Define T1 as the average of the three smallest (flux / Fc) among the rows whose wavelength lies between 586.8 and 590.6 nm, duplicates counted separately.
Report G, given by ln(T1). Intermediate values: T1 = 0.83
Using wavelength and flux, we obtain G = -0.18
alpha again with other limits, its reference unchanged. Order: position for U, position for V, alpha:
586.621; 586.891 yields 0.9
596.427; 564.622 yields 1.9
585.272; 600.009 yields 2.2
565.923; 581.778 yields 2.5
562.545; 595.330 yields 2.0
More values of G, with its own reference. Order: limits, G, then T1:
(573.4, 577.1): -0.27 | 0.76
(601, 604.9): -0.15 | 0.86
